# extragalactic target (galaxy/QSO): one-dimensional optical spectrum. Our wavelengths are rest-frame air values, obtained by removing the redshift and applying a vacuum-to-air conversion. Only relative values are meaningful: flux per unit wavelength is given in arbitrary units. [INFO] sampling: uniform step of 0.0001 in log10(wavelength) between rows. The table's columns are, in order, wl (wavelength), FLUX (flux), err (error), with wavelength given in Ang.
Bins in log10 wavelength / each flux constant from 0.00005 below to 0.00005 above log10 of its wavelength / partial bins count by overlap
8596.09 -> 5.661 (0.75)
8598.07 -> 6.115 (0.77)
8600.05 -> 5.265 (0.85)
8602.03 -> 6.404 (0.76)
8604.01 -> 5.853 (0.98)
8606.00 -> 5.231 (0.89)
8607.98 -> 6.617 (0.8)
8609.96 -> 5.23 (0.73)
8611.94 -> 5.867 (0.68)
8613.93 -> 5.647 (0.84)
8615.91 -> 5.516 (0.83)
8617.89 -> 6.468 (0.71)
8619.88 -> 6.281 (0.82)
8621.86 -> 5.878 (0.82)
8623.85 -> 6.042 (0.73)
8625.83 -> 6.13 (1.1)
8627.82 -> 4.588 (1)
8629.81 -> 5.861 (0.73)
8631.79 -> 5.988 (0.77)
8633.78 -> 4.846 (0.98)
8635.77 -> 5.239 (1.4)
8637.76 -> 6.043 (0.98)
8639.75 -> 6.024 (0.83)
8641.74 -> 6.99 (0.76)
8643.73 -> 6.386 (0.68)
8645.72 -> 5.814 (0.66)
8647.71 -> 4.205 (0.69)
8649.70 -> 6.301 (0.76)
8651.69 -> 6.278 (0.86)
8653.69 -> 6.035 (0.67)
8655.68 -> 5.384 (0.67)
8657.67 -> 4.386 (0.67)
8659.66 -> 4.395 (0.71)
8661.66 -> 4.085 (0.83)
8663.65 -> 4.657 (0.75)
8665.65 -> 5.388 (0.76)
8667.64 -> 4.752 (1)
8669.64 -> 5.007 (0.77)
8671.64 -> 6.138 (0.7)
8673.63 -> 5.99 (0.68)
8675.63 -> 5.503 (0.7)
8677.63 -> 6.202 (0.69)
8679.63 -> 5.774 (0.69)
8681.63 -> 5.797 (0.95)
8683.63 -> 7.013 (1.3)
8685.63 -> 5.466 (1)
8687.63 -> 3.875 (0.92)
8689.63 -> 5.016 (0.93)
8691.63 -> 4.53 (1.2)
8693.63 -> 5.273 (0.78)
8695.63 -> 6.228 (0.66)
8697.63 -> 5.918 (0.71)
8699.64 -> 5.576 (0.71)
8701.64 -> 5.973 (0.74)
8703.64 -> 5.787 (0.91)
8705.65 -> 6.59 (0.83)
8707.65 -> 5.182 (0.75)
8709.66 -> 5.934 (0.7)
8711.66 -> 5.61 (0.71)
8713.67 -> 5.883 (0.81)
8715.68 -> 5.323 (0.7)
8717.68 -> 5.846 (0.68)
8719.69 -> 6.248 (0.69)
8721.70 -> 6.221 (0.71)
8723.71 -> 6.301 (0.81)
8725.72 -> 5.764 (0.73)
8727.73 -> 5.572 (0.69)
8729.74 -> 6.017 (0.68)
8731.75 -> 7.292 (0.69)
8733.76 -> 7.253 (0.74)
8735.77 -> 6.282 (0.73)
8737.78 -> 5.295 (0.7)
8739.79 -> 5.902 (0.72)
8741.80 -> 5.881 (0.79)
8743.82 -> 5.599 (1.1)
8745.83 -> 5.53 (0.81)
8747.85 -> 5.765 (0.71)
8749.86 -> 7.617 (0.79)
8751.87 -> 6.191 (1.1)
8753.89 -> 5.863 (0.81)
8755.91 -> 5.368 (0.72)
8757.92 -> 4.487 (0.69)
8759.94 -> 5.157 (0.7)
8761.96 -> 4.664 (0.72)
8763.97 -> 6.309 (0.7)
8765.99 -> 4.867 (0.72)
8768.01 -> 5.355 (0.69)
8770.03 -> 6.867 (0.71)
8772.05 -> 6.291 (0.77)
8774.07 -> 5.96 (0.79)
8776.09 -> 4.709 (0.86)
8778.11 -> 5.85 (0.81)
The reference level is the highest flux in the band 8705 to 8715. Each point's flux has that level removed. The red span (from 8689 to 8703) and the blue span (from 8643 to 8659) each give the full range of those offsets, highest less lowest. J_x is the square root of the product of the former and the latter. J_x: 1.9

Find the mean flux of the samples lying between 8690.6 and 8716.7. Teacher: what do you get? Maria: 5.7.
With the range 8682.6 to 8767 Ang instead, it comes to 5.8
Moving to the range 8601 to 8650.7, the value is 5.8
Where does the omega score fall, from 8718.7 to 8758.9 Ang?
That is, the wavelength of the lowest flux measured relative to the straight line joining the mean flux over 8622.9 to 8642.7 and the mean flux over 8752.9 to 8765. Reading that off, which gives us 8757.92 Ang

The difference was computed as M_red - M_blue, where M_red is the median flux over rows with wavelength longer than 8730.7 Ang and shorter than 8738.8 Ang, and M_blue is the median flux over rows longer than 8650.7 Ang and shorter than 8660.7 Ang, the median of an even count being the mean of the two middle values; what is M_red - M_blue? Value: 1.4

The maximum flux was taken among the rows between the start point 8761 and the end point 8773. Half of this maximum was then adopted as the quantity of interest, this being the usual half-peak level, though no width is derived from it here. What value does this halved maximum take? 3.43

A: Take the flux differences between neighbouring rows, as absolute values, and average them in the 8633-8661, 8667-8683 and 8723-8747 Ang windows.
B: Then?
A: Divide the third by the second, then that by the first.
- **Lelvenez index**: 1.57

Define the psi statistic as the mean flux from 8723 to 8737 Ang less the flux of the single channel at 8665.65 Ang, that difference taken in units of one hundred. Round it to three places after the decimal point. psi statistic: 0.010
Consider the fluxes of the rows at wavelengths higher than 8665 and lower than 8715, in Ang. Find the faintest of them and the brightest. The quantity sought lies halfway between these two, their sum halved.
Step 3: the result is 5.44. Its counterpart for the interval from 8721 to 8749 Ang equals 6.29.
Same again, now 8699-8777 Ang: 6.05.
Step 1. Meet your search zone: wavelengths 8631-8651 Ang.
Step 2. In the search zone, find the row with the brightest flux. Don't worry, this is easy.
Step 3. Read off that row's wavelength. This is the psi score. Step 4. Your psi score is 8641.74 Ang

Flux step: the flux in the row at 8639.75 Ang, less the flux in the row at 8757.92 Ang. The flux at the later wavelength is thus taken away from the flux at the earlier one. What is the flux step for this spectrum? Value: 1.5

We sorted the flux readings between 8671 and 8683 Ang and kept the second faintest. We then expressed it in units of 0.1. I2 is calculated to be 58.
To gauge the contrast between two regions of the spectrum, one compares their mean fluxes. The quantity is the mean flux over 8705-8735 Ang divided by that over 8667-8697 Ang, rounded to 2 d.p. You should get 1.10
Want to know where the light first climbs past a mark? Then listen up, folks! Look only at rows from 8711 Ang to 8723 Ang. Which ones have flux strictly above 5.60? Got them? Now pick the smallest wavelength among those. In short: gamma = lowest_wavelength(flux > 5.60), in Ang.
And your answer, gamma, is 8711.66 Ang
